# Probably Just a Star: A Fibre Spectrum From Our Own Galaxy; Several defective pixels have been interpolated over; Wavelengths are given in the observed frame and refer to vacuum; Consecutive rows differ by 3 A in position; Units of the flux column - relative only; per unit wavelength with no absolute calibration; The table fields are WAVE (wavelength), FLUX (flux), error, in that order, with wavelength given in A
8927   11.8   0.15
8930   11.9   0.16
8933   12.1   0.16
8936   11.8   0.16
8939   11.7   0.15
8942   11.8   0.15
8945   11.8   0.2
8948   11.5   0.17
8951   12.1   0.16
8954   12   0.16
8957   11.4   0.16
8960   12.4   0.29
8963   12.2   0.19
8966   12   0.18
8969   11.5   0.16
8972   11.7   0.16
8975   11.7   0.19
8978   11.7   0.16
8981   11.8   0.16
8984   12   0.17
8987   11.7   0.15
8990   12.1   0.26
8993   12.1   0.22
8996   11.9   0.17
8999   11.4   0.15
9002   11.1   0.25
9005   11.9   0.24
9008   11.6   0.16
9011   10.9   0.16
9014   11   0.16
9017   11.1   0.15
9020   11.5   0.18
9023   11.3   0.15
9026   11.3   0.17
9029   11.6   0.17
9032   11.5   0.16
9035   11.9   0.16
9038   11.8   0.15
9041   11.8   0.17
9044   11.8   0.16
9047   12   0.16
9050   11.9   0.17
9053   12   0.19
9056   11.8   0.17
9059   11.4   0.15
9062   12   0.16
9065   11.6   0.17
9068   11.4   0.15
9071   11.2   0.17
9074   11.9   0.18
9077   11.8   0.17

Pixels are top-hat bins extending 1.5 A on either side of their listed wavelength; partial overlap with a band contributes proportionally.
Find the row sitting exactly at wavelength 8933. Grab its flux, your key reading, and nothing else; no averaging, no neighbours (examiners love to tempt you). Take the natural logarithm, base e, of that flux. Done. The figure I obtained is 2.49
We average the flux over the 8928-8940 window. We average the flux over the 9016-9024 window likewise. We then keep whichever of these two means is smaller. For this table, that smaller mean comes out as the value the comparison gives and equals 11.3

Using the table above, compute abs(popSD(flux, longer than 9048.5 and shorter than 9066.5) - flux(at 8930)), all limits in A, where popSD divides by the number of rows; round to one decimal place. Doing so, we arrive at 11.7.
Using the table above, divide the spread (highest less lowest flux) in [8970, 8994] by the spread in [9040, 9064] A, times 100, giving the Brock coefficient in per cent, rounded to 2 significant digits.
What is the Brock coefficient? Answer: 67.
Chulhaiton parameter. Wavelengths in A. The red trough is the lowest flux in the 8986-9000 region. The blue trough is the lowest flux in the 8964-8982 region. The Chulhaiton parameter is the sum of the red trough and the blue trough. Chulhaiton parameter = 22.9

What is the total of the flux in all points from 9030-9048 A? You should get 70.8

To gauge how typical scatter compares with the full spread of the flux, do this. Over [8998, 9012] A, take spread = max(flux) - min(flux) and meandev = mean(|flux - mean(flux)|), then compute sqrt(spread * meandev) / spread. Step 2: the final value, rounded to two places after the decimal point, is 0.55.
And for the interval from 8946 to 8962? 0.59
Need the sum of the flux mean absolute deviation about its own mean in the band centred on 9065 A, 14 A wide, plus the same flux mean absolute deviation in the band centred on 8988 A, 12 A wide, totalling 0.36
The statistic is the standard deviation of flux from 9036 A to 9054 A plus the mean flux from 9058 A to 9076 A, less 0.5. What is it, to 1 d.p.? 11.2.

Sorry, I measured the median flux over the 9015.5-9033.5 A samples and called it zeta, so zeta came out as 11.4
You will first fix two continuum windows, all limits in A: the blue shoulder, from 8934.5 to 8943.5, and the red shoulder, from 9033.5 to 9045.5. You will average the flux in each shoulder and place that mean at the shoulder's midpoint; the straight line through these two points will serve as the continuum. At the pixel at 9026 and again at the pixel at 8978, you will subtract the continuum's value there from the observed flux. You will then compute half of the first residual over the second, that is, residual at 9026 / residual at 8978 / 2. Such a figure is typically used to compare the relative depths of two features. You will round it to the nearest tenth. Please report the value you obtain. 2.9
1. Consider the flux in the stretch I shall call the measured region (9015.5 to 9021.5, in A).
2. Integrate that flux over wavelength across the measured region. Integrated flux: 67.8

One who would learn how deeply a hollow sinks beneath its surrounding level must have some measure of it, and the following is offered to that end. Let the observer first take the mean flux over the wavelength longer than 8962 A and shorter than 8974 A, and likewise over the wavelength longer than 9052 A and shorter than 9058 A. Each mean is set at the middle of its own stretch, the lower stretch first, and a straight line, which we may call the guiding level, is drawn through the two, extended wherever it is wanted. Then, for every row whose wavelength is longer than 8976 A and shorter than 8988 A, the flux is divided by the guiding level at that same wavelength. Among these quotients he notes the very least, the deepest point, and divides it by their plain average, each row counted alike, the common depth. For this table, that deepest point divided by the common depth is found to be 0.991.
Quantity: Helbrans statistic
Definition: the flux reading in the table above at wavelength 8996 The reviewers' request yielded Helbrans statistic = 11.9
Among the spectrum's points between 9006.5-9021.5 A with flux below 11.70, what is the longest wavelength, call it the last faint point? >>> 9020 A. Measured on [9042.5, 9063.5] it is 9059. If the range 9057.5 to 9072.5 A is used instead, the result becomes 9071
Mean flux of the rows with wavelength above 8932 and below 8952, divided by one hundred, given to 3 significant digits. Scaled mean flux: 0.118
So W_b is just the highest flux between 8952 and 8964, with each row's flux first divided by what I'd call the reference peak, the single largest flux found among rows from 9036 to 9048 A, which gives 1.03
